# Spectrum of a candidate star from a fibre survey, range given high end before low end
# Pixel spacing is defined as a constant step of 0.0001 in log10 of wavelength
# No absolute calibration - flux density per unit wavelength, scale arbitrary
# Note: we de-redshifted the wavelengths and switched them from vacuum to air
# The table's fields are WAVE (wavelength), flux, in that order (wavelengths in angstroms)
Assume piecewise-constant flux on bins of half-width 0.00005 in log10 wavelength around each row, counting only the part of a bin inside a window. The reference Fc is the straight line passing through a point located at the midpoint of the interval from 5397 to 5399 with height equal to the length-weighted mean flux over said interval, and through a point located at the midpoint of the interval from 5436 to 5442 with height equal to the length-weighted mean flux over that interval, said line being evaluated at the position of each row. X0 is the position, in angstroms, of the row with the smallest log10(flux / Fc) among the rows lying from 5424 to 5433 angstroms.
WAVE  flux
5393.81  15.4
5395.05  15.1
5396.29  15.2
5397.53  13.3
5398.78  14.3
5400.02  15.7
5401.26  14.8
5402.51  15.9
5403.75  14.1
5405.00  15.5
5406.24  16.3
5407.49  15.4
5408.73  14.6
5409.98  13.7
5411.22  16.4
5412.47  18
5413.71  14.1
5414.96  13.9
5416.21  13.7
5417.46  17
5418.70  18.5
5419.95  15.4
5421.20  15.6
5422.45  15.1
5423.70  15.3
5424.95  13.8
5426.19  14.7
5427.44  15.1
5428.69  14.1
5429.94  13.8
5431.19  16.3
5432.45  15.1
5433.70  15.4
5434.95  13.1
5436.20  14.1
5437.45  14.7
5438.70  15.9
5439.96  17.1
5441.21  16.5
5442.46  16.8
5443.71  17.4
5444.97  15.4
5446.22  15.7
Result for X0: 5429.94 angstroms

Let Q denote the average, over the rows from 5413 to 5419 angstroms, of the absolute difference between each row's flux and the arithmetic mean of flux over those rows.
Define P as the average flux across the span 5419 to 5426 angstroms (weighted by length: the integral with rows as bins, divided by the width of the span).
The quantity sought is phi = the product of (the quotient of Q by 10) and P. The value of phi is 2.81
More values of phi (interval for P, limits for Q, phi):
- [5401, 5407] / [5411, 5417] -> 2.43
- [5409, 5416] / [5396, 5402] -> 1.04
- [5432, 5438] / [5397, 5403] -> 1.16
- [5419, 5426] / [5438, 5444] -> 0.66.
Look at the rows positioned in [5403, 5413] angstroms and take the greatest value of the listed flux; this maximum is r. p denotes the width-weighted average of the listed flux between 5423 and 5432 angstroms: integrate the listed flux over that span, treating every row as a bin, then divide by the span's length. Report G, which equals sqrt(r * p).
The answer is 16.3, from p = 14.7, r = 18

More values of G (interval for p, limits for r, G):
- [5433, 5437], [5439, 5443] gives 15.6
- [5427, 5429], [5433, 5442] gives 15.8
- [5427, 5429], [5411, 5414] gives 16.2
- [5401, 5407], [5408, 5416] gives 16.6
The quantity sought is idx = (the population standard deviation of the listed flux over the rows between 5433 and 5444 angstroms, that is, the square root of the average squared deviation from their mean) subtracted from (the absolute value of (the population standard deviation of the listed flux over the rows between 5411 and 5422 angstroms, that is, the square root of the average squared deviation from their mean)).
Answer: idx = 0.3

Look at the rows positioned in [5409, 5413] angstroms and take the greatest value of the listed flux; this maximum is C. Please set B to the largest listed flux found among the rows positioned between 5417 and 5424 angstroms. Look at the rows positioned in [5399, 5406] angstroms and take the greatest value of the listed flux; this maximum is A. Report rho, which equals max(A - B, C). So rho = 18.0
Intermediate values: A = 15.9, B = 18.5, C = 18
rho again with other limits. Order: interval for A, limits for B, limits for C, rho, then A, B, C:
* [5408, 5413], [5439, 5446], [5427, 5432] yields 16.3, 18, 17.4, 16.3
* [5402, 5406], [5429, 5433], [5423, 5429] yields 15.3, 15.9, 16.3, 15.3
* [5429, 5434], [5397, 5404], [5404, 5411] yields 16.3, 16.3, 15.9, 16.3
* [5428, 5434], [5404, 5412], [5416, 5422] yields 18.5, 16.3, 16.4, 18.5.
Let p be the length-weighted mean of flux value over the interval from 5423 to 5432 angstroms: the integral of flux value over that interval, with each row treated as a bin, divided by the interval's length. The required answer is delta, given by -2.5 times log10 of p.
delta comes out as -2.92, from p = 14.7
